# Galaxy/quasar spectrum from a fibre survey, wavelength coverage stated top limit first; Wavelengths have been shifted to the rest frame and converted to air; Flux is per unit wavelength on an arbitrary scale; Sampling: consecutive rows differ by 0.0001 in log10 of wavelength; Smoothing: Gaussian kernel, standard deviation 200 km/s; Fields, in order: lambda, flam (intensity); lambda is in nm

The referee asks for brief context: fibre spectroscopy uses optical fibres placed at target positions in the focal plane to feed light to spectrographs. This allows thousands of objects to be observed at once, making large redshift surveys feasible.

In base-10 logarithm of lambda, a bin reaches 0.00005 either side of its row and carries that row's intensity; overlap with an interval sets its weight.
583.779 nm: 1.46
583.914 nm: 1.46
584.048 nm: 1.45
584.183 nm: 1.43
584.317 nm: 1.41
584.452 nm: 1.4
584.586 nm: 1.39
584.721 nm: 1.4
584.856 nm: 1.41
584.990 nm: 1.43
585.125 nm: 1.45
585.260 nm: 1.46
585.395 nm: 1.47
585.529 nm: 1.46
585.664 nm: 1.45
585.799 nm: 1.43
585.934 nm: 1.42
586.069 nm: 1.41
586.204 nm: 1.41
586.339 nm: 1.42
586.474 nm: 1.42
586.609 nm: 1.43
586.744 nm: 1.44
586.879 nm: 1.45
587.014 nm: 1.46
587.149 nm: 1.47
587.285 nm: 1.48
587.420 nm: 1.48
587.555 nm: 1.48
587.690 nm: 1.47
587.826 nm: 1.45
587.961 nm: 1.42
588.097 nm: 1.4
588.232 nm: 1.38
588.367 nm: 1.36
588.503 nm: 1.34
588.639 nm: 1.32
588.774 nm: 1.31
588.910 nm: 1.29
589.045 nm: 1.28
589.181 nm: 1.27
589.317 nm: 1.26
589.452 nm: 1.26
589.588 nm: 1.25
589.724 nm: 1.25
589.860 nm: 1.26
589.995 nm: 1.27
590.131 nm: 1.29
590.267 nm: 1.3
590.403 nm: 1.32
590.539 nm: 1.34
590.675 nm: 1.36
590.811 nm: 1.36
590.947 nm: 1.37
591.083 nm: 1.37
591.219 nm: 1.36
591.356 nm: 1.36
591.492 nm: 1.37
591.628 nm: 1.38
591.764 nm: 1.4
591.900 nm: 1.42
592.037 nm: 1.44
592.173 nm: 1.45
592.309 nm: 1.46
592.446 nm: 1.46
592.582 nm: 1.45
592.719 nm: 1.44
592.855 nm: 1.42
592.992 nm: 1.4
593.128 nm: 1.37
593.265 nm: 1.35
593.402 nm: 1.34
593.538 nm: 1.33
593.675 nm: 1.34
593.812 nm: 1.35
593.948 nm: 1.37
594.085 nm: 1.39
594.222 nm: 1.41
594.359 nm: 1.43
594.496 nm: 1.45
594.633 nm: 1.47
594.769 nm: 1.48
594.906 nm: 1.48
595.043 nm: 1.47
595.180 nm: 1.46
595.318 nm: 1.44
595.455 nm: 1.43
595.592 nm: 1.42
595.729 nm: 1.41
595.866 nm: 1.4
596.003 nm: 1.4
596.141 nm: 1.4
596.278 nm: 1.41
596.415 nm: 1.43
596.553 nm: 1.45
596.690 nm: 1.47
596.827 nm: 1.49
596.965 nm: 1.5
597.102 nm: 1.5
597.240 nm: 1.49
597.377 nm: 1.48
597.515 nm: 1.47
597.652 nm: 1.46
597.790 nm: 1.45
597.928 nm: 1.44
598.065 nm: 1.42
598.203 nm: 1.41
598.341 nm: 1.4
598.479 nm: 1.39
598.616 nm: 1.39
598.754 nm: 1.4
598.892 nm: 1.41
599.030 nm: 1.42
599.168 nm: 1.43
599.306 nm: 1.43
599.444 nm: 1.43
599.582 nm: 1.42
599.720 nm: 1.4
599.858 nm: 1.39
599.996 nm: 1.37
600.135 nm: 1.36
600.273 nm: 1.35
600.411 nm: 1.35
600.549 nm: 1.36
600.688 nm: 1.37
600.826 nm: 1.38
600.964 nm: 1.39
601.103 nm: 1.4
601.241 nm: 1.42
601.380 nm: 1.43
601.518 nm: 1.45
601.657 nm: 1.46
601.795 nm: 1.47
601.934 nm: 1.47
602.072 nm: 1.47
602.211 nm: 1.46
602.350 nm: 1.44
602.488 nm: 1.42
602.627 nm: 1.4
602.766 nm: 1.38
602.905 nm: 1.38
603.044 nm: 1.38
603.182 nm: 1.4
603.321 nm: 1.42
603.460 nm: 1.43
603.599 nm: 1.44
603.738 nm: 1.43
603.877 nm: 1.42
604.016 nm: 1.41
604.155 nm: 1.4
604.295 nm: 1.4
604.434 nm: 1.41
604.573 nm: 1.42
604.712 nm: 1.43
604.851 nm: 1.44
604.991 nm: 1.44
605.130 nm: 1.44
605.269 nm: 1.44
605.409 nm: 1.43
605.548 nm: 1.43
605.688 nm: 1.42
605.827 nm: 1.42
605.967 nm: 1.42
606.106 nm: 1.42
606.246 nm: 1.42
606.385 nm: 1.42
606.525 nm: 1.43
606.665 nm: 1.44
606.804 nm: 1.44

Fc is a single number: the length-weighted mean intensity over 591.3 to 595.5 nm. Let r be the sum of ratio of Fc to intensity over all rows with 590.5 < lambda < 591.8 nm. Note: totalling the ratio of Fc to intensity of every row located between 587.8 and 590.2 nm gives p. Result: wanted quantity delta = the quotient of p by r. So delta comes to 1.9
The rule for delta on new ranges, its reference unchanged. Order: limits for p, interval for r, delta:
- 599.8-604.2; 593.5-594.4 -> 4.5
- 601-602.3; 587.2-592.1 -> 0.2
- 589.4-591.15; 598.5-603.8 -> 0.4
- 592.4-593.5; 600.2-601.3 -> 1.0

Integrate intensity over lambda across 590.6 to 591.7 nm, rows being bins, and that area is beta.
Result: 1.50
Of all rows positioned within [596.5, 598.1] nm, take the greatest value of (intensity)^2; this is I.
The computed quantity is 2.25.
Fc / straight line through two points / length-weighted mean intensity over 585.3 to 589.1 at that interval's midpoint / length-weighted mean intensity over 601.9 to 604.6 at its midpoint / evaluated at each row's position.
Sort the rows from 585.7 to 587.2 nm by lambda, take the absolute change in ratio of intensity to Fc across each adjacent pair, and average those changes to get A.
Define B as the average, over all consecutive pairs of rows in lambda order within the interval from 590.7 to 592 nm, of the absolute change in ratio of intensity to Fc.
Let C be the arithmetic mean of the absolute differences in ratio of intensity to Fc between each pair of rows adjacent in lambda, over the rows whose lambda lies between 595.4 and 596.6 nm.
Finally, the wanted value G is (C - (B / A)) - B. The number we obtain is -1.25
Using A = 0.0056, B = 0.0071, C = 0.0071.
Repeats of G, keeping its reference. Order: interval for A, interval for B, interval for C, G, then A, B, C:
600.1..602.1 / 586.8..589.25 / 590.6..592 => -1.53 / 0.0065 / 0.0100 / 0.0063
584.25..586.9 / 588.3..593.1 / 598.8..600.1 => -1.12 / 0.0074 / 0.0083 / 0.0071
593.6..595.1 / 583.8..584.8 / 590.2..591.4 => -0.89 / 0.0106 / 0.0094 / 0.0071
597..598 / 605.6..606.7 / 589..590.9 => -0.28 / 0.0071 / 0.0020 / 0.0076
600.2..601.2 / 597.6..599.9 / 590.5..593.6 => -1.13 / 0.0059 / 0.0066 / 0.0087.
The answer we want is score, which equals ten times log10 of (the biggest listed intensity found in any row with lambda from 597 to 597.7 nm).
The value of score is 1.76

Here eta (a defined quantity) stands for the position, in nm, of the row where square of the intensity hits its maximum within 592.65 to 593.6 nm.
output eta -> 592.719 nm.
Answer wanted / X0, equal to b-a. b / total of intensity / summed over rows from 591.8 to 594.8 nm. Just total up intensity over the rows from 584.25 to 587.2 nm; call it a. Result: -0.5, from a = 31.49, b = 31.0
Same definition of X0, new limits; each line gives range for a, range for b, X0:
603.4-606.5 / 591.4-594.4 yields -0.6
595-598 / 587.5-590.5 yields -2.6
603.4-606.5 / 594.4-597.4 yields 0.6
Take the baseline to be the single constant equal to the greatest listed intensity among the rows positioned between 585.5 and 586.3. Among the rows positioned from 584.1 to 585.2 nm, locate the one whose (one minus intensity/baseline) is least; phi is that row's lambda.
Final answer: 585.125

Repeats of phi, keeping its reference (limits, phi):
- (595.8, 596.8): 596.690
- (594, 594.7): 594.633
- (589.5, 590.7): 590.675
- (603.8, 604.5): 603.877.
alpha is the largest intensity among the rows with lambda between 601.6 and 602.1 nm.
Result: 1.47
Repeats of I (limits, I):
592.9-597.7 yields 2.25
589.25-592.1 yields 2.07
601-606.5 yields 2.16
